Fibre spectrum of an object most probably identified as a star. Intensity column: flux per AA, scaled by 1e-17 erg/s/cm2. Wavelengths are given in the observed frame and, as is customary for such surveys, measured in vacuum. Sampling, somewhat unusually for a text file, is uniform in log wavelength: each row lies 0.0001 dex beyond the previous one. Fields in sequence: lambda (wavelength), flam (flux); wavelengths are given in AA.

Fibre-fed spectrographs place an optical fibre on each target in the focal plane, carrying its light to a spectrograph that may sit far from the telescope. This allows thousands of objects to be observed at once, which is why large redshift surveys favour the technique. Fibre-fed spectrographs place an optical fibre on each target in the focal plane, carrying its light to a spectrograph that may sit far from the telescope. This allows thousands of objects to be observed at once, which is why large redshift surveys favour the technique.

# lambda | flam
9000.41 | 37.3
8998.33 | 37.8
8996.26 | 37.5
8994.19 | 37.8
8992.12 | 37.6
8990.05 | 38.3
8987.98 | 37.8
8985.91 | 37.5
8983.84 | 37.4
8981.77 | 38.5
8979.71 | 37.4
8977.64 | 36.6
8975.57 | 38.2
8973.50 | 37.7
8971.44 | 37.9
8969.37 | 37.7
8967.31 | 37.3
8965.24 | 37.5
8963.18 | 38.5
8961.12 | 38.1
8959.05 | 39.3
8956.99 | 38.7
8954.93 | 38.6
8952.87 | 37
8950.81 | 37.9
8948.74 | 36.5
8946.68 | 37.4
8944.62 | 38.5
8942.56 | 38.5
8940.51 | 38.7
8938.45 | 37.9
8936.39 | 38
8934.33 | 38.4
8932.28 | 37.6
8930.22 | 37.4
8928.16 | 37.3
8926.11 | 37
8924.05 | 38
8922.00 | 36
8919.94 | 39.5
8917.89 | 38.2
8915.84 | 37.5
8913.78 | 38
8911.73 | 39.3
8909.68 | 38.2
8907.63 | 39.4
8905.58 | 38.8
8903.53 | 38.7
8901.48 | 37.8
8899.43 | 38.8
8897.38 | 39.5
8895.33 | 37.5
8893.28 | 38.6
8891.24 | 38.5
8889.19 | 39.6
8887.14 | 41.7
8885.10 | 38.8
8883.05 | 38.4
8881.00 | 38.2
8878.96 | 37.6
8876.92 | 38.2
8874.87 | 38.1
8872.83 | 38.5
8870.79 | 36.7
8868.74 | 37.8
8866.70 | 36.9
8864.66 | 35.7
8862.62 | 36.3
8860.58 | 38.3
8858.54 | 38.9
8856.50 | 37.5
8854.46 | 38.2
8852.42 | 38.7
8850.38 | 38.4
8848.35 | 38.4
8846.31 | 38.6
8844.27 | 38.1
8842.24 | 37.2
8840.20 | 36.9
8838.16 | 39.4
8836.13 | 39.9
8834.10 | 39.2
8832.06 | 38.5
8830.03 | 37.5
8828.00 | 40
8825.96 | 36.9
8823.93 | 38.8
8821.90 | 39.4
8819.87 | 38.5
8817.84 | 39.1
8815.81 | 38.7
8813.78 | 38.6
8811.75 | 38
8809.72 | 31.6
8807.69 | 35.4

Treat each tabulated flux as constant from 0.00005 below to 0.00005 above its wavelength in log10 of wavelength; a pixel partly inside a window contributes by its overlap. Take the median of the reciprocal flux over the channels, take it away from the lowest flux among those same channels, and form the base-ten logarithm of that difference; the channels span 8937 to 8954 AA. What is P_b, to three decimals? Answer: 1.562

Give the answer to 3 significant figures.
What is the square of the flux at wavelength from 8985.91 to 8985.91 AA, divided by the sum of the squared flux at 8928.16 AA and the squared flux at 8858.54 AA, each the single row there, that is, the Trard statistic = 0.484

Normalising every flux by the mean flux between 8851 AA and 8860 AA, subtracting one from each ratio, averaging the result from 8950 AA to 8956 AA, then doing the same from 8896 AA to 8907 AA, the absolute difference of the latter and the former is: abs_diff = 0.023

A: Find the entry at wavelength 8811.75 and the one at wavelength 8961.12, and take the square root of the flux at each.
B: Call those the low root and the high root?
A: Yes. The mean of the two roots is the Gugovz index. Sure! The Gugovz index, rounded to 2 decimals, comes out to 6.17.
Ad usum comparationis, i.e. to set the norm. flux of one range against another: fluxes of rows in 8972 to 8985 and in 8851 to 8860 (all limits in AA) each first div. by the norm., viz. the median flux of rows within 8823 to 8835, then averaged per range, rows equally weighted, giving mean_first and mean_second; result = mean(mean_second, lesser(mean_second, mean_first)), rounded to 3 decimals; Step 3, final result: 0.983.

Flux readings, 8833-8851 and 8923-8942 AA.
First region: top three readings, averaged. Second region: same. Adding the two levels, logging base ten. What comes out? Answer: 1.891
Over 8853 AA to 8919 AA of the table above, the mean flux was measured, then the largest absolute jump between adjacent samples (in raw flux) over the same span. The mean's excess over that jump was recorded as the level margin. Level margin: 35.4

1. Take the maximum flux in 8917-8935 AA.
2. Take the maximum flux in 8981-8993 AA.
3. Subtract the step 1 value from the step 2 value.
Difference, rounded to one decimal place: -1.0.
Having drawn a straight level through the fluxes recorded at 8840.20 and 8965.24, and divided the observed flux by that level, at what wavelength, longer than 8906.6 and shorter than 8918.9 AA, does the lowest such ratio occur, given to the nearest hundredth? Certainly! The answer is 8915.84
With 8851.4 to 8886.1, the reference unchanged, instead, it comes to 8864.66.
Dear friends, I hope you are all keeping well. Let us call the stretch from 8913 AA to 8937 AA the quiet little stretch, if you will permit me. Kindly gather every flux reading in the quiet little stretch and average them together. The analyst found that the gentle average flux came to 37.7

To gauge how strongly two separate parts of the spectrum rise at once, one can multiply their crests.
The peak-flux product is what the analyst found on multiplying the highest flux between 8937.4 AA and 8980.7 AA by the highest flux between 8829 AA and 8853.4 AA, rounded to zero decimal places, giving 1568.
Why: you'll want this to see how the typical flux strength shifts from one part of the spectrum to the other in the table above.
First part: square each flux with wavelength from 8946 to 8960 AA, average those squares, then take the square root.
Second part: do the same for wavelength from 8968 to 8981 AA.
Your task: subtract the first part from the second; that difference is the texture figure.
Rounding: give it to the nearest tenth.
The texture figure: -0.3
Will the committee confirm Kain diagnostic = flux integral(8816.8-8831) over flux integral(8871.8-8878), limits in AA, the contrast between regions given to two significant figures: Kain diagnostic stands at 2.3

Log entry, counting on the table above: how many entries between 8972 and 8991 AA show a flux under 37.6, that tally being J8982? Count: 4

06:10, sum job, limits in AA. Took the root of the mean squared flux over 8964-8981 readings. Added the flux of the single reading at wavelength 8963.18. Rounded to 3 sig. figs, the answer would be 76.0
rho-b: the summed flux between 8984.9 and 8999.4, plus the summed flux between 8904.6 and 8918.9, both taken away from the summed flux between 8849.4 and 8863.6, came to -267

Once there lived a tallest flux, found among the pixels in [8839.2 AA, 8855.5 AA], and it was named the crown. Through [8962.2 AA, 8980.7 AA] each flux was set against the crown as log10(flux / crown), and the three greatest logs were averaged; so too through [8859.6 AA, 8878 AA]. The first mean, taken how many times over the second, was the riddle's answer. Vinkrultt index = 1.4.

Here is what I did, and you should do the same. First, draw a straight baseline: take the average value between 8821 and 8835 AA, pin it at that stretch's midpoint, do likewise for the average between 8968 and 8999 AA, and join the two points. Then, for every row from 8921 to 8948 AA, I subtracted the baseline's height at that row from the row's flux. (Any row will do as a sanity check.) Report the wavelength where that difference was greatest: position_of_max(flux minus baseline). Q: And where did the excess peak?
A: 8940.51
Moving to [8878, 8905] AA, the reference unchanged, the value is 8887.14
